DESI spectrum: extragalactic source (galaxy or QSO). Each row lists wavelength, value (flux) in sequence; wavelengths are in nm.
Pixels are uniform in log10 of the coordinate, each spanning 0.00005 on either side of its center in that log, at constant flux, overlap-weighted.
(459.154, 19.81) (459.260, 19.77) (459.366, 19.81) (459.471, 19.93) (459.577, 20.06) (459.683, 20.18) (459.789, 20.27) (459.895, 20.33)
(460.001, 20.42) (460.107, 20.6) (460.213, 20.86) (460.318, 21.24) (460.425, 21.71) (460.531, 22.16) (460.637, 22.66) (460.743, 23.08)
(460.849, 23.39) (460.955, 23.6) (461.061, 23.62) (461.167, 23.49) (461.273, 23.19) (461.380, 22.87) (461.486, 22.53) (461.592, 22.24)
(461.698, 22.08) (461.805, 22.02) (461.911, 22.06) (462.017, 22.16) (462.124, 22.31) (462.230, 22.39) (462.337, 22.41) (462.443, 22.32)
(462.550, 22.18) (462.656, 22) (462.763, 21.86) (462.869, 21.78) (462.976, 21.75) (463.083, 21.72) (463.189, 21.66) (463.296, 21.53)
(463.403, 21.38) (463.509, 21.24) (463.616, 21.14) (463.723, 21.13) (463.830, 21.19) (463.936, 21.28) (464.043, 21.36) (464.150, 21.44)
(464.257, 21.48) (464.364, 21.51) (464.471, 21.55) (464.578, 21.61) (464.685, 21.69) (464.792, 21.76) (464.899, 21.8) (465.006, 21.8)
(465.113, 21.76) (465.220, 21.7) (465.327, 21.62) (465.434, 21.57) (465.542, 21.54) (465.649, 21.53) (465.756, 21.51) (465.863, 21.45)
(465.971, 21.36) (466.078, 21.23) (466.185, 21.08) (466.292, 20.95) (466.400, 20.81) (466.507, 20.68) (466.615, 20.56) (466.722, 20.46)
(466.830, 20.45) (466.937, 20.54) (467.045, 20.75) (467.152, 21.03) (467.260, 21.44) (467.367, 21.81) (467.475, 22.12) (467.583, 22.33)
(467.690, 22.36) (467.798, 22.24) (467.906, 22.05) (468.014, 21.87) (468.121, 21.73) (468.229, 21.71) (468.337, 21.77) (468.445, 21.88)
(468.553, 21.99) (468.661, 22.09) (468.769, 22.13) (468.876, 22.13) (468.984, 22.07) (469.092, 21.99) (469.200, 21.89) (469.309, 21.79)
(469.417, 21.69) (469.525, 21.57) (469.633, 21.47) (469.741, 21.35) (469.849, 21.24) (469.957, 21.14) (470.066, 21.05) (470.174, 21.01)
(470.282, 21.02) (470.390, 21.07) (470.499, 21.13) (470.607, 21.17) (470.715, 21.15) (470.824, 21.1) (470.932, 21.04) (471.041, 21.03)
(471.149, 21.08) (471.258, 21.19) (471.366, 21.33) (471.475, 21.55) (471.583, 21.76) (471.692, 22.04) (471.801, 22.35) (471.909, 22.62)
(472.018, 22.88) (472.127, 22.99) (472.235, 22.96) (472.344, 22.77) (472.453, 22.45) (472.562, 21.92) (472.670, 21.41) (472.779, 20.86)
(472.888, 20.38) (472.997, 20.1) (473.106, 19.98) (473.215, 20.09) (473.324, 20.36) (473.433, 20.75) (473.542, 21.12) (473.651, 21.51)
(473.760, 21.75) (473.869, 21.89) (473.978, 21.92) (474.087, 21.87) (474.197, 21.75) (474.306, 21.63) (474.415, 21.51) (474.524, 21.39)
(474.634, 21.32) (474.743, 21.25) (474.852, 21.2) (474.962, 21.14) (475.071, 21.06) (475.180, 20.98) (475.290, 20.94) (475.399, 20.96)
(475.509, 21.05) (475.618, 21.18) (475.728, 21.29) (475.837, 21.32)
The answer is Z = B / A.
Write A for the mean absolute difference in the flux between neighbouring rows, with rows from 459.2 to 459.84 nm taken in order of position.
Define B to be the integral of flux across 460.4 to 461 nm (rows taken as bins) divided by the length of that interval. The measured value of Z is 228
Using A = 0.100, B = 22.8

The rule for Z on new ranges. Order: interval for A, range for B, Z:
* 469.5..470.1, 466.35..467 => 198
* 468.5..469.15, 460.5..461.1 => 413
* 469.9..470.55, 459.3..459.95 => 402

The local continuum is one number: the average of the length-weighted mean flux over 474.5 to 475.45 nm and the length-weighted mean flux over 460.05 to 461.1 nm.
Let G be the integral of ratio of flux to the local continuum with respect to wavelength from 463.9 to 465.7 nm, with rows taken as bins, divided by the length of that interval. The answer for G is 0.99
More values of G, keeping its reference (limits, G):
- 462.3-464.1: 1.00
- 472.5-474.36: 0.97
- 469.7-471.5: 0.97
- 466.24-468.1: 0.98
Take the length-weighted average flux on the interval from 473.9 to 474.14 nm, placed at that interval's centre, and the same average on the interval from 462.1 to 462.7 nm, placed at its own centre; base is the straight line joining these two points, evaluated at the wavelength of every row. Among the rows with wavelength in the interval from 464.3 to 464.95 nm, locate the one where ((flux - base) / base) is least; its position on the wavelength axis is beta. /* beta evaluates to 464.364 nm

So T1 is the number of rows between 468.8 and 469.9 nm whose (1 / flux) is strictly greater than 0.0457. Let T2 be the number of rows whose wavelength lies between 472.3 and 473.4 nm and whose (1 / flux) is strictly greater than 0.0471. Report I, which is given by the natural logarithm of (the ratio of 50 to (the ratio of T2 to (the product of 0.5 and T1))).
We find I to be 3.22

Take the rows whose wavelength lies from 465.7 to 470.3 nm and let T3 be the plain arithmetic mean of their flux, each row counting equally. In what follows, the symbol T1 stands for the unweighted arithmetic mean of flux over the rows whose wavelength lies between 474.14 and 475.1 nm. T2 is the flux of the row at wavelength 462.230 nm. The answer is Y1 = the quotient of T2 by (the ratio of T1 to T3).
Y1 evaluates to 22.5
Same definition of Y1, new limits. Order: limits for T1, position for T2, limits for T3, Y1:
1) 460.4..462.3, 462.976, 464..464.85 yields 20.7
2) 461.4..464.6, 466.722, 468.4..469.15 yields 20.7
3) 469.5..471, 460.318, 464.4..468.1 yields 21.5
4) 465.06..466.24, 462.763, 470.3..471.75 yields 21.7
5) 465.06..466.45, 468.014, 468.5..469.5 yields 22.5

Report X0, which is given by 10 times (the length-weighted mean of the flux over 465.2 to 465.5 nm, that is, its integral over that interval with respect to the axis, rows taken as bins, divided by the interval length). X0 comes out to 216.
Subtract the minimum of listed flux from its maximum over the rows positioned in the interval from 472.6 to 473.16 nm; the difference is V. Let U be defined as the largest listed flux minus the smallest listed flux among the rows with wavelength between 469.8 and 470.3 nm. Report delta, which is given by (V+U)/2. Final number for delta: 0.8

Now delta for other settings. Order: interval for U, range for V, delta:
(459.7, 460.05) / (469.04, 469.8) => 0.4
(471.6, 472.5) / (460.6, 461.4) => 1.0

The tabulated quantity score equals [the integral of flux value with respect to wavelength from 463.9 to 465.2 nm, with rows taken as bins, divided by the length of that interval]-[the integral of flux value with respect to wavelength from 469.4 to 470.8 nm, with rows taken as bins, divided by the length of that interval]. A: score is 0.4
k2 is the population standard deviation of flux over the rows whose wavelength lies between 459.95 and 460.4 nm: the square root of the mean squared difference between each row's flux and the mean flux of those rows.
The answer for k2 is 0.31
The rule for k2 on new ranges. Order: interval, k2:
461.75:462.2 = 0.11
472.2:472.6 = 0.39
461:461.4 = 0.29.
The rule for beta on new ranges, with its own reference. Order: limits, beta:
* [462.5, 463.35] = 463.296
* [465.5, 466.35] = 466.292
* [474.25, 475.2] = 475.180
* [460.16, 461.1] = 460.213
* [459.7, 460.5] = 459.789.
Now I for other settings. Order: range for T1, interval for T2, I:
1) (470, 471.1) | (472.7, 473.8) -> 3.44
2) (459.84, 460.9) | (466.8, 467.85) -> 3.62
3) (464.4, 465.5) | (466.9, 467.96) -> 4.42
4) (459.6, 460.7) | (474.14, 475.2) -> 3.91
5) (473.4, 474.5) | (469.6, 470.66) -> 3.35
